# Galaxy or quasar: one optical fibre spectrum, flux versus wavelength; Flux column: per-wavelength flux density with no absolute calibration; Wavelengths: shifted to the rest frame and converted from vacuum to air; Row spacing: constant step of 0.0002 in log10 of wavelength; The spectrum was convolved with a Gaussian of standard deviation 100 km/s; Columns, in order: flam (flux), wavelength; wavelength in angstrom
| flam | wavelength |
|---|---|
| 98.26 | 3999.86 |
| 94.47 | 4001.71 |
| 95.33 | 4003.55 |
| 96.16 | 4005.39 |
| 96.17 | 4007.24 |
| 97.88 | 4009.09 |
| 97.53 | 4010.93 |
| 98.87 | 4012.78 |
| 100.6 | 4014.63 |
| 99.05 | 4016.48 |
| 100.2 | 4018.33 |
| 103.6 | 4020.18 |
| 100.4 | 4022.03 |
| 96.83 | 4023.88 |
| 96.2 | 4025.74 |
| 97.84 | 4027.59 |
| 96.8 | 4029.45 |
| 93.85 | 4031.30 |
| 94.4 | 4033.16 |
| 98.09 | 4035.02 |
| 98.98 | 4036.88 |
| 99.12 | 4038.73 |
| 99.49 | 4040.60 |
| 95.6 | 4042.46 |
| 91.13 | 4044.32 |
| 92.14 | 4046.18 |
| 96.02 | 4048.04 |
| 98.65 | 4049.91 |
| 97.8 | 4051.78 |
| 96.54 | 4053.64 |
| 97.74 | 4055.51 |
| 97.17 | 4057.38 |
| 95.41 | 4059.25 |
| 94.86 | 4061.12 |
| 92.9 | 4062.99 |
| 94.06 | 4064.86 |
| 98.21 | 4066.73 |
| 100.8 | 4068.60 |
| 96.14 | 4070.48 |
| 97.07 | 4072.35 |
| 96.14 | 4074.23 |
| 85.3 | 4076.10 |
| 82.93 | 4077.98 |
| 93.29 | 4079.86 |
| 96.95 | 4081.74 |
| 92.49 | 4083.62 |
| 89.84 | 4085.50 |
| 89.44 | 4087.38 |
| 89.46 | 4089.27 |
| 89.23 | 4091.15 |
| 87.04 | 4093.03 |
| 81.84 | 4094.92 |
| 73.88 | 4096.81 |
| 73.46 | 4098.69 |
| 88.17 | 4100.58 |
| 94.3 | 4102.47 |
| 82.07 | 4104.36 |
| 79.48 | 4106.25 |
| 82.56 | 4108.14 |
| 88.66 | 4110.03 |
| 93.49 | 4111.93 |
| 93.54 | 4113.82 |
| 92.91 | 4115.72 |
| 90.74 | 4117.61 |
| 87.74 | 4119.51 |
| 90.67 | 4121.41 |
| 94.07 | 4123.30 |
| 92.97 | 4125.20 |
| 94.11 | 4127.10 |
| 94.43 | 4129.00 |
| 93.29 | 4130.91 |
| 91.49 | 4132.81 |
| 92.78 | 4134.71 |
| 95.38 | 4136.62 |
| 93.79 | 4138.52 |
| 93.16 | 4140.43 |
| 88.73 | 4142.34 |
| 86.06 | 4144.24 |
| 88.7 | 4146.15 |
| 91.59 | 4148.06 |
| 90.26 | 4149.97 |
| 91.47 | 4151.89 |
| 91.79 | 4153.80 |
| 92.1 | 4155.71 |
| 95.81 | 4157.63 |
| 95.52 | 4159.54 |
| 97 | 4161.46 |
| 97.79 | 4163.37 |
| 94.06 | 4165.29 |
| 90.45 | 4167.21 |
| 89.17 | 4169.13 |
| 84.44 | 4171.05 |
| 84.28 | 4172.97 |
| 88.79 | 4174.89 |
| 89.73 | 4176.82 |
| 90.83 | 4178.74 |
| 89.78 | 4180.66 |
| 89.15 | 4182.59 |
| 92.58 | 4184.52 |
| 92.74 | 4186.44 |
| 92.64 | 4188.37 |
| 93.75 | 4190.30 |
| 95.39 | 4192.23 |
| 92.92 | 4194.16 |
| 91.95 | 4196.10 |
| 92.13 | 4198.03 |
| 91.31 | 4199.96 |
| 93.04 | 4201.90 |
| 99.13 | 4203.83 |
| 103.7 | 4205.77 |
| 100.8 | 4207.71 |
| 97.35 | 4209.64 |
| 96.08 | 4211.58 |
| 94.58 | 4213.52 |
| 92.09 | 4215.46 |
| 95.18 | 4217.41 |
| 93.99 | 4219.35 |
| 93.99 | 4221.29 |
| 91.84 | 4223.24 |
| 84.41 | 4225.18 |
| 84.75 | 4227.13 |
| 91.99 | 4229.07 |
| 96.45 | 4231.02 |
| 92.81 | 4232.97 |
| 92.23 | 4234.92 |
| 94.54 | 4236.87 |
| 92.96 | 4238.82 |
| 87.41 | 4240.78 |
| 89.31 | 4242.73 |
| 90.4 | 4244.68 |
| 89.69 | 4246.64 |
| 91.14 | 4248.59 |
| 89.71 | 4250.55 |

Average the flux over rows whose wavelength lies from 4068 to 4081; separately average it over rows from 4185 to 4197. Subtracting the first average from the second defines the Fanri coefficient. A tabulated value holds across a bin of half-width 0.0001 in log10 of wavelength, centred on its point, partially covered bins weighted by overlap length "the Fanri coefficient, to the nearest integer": 0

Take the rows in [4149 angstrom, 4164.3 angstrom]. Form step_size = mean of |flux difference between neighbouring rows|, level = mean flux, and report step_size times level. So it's 109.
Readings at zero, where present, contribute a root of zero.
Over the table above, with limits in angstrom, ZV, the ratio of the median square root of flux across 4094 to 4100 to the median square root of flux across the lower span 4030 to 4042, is 0.87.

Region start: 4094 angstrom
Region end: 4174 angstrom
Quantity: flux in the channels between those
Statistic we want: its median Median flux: 91.5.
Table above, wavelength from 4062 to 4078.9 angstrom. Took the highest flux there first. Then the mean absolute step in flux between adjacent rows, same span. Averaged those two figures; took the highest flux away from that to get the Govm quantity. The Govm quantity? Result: -48.7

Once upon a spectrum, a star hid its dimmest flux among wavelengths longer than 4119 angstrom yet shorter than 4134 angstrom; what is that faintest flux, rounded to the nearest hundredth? 87.74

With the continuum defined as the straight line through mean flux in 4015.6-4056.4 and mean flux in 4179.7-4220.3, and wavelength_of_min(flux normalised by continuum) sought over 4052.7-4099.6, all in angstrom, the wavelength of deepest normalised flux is 4098.69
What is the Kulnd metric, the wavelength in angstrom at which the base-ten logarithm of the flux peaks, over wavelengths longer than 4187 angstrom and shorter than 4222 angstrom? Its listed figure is 4205.77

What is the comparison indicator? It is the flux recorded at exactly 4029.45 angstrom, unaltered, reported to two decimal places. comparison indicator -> 96.80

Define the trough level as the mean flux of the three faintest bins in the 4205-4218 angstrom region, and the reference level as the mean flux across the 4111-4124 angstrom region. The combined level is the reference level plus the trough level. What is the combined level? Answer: 185.8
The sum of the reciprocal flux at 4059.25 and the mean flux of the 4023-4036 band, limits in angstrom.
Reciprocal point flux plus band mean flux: 96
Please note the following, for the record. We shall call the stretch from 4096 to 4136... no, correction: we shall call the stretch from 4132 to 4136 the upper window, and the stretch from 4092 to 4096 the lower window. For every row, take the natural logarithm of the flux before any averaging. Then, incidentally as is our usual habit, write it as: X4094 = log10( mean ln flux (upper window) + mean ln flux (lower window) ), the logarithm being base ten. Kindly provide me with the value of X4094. 0.952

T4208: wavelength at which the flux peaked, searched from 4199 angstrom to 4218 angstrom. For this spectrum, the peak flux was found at 4205.77 angstrom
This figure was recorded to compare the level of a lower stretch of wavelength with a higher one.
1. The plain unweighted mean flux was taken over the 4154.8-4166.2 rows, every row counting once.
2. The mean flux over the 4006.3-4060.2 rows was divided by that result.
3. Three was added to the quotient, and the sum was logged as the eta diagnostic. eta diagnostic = 4.02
